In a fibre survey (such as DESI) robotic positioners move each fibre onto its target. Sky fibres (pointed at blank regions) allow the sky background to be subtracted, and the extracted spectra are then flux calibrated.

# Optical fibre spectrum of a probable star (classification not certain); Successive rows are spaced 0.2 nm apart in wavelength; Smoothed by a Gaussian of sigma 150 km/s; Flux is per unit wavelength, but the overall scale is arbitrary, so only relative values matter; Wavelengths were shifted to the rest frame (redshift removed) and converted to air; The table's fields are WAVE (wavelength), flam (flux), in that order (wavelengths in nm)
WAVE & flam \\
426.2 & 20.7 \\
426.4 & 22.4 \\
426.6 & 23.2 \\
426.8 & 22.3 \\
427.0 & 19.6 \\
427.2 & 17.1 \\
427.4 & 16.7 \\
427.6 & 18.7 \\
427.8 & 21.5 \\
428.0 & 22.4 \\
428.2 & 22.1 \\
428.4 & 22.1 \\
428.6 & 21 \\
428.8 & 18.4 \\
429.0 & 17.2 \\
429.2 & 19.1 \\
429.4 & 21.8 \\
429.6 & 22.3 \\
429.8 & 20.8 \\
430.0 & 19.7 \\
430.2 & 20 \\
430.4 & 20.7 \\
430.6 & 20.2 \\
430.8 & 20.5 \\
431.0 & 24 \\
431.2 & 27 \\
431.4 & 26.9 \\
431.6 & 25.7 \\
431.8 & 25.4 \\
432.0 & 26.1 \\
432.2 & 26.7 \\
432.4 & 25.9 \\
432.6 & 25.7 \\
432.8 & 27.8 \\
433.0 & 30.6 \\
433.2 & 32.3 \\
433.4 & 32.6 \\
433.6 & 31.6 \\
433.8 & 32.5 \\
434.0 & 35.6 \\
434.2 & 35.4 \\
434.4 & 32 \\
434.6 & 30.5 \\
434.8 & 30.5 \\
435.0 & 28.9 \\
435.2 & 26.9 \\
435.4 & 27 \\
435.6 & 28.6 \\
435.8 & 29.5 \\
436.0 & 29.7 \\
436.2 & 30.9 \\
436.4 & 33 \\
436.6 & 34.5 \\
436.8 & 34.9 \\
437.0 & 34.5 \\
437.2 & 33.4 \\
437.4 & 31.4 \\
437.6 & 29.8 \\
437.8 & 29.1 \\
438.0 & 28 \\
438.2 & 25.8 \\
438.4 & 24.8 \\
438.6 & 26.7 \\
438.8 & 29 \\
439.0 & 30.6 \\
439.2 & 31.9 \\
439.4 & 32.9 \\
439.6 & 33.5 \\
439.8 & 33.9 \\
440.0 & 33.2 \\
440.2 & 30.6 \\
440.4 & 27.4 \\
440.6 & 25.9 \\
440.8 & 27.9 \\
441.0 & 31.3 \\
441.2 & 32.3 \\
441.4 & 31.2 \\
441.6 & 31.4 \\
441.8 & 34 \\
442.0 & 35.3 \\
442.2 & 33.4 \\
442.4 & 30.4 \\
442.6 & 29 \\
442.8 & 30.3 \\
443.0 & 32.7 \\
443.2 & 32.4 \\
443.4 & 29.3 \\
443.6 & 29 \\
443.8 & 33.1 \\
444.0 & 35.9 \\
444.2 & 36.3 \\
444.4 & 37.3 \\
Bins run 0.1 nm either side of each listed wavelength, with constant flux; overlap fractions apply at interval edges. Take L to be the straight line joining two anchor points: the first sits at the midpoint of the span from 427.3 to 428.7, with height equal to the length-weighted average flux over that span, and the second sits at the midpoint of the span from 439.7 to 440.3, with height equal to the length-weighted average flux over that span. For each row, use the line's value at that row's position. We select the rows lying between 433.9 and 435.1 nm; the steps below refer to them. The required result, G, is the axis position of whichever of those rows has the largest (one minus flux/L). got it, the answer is 435.0 nm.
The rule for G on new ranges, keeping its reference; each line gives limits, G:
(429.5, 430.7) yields 430.6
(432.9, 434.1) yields 433.0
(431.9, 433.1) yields 432.6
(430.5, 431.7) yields 430.6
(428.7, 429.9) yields 429.0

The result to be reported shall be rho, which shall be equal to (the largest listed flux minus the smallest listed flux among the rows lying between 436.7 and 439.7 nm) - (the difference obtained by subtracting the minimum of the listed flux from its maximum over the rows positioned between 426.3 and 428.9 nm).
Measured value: 3.6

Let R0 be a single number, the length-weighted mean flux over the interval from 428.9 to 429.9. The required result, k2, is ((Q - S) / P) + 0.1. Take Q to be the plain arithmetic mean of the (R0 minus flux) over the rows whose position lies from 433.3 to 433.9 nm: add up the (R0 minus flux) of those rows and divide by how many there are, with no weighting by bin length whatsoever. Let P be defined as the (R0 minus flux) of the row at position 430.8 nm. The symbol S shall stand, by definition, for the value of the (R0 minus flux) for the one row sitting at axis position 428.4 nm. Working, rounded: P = -0.3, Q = -12.0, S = -2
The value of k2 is 39.1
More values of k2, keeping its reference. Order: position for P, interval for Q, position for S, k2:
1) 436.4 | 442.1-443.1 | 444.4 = -0.4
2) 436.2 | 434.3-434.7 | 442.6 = 0.3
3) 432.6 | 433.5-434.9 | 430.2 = 2.4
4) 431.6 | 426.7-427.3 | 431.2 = -1.2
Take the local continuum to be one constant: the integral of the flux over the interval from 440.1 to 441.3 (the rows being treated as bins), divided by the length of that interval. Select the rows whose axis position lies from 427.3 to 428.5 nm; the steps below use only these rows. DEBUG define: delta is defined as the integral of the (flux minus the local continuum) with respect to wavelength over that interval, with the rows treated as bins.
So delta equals -10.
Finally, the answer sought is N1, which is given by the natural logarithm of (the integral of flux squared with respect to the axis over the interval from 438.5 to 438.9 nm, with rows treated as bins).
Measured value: 5.7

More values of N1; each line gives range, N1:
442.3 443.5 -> 7.0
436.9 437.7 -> 6.7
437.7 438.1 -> 5.8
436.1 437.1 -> 7.0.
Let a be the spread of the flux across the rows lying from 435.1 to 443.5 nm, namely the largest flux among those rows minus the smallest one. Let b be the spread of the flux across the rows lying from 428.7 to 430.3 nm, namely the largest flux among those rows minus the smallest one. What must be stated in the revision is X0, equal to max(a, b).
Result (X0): 10.5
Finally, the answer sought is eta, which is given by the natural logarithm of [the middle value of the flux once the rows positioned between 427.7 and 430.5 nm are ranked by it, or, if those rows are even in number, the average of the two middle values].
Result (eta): 3.04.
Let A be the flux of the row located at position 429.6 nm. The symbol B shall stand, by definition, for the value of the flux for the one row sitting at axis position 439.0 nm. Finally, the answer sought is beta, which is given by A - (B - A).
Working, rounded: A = 22.3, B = 30.6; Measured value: 14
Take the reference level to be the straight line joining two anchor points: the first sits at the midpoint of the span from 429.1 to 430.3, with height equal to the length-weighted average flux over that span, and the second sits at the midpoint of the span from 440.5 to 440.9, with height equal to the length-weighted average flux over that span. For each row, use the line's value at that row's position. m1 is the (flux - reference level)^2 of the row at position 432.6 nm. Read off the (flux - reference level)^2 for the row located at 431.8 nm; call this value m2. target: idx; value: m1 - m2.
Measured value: -1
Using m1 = 12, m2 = 13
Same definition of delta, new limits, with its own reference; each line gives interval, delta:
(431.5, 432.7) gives -4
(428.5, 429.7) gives -11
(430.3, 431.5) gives -7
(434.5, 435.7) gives -1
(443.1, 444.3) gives 4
